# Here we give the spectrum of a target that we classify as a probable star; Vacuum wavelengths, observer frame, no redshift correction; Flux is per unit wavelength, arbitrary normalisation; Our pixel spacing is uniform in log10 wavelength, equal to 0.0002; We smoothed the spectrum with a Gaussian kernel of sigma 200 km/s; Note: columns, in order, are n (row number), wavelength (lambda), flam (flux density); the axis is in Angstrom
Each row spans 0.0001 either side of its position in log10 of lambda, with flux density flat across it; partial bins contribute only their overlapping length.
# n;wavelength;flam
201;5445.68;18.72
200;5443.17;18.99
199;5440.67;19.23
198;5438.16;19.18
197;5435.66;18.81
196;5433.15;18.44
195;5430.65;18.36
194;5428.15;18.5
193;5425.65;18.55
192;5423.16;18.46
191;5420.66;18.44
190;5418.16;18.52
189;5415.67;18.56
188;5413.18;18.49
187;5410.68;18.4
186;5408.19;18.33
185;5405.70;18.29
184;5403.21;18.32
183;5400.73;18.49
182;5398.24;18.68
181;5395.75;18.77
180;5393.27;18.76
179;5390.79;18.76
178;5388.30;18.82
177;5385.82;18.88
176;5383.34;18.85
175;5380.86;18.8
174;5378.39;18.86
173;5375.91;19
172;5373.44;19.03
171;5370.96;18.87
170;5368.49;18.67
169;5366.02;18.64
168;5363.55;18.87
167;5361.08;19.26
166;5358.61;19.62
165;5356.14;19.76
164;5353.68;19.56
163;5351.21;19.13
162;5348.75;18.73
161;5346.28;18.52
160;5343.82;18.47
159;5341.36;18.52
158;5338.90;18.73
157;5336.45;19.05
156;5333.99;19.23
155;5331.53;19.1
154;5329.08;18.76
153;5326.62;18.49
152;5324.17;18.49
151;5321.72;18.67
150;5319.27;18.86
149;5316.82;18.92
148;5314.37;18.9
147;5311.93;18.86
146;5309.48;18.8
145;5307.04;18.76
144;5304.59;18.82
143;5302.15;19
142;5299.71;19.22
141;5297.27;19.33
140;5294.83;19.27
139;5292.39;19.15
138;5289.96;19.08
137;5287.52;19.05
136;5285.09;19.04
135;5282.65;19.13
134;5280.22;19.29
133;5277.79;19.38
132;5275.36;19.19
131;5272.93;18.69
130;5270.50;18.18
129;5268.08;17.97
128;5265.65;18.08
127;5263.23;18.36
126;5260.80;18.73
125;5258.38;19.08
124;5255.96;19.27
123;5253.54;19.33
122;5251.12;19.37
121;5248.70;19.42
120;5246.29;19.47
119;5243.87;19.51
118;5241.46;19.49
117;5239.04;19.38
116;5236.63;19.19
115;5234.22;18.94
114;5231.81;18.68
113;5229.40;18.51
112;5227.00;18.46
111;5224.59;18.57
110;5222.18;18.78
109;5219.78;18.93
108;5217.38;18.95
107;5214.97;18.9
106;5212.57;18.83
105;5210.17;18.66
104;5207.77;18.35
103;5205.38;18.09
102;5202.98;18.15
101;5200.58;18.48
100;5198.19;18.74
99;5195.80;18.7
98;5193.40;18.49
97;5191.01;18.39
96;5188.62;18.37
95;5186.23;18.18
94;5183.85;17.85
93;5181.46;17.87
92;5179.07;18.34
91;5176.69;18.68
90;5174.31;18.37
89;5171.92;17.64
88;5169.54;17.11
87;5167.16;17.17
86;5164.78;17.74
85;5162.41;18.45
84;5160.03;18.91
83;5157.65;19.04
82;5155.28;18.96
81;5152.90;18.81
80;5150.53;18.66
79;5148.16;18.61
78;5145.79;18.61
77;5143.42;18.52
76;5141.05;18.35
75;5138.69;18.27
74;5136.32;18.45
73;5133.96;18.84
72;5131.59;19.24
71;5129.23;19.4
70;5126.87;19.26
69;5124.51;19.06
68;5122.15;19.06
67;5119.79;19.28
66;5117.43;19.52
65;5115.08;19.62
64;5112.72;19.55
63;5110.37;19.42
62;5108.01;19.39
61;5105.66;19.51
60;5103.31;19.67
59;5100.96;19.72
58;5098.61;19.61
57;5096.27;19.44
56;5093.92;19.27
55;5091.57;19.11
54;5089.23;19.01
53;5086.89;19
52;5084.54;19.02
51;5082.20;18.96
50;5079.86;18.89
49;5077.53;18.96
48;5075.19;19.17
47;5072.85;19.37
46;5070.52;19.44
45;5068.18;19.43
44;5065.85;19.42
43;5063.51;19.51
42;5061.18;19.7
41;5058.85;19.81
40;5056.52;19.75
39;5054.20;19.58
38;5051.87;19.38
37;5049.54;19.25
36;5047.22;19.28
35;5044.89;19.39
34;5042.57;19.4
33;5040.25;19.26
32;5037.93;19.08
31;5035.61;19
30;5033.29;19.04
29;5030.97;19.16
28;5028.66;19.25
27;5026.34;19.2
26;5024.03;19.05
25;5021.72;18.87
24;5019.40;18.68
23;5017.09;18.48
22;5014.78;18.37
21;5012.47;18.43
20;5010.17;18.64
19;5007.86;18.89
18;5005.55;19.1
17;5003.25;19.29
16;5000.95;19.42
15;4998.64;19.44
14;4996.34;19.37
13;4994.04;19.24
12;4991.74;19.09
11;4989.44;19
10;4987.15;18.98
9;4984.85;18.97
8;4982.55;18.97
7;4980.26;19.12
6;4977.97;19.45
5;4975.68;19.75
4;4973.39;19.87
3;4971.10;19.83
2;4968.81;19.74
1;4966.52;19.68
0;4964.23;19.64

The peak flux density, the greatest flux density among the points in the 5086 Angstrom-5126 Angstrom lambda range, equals 19.72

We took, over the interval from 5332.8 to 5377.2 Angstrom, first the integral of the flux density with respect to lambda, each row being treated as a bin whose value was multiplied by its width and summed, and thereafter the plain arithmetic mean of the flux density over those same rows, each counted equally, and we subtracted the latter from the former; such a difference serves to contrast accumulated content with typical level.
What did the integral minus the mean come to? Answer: 824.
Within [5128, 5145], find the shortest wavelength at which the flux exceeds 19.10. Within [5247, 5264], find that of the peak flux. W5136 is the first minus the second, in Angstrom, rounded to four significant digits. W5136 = -119.5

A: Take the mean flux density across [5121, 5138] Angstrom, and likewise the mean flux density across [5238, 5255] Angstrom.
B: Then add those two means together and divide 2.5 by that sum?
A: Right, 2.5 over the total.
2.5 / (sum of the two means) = 0.0650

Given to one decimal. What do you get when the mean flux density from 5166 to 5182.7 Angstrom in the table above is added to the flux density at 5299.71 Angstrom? 37.1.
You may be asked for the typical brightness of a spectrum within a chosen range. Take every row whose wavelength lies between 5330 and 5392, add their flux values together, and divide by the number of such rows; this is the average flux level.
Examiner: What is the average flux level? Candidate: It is 18.9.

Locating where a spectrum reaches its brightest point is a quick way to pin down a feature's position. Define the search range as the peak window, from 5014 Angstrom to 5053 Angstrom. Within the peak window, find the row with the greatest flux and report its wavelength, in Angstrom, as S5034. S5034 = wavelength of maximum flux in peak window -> 5042.57 Angstrom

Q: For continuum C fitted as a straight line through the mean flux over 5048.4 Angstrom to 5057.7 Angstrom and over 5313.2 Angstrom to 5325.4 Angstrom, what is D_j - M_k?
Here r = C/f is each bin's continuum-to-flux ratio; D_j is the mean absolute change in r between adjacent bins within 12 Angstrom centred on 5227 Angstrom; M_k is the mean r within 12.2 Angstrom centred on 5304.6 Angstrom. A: -0.99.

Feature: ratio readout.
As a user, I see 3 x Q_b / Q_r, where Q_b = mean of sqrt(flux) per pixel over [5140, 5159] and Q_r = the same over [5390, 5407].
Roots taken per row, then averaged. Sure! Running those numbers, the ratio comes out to 3.01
